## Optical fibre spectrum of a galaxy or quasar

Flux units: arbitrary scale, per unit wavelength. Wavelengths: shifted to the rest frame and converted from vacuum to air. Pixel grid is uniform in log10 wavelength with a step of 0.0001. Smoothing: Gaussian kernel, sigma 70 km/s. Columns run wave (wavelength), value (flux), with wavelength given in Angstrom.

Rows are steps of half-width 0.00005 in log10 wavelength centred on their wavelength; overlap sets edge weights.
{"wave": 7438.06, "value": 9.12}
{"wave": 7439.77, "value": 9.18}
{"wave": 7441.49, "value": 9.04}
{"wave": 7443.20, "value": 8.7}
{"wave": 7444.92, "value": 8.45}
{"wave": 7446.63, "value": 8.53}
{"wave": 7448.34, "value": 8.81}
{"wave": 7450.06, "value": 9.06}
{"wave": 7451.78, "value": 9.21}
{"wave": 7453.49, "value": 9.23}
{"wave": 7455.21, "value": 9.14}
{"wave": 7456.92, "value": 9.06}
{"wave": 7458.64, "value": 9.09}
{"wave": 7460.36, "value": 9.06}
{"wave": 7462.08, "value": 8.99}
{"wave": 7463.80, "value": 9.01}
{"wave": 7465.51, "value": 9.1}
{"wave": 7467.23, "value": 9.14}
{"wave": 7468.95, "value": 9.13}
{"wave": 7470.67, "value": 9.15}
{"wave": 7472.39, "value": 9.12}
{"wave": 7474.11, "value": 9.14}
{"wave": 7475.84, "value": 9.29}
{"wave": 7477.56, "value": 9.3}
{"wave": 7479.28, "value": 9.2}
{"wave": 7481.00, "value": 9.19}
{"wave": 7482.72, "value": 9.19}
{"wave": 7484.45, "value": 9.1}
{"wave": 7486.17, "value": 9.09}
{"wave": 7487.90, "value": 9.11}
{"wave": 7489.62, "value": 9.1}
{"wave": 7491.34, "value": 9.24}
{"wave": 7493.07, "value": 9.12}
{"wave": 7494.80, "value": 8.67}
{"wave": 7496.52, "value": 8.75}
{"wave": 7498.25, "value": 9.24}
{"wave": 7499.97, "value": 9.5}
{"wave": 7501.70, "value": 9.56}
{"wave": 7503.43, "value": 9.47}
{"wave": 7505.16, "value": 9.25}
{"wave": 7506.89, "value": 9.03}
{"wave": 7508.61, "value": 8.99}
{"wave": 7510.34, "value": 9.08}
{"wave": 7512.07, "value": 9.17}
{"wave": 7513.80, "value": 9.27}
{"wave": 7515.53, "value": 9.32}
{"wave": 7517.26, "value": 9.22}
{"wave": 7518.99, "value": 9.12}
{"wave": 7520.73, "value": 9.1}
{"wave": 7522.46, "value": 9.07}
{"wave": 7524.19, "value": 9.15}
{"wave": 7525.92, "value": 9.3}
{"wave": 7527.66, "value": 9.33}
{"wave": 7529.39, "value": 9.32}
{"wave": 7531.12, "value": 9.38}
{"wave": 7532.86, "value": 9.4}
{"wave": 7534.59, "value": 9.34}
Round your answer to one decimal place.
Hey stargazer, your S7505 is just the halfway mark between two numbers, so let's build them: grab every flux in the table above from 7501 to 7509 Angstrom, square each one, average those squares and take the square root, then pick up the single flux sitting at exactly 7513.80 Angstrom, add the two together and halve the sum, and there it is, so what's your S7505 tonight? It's 9.3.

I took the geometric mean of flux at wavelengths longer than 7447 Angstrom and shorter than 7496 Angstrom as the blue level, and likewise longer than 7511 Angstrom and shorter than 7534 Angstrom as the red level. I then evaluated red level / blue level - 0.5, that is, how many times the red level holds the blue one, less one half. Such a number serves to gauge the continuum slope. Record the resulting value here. 0.515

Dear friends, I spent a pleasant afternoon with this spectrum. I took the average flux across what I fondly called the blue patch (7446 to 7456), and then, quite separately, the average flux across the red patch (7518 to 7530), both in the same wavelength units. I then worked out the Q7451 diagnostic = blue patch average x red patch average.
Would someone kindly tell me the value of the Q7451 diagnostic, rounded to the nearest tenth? 82.8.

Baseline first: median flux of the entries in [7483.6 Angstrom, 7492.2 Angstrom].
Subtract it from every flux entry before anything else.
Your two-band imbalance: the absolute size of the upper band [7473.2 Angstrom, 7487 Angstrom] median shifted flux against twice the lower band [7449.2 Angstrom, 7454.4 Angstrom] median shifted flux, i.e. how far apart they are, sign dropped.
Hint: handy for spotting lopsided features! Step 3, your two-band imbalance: 0.13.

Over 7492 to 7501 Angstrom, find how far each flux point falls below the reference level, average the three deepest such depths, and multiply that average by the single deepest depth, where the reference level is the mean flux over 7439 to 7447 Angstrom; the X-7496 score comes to -0.007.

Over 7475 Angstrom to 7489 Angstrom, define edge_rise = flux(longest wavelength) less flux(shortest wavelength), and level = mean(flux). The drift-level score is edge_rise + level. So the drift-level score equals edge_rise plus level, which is 9.00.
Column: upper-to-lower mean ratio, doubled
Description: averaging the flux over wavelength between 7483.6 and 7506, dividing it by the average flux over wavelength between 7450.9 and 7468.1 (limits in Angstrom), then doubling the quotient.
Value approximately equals 2.01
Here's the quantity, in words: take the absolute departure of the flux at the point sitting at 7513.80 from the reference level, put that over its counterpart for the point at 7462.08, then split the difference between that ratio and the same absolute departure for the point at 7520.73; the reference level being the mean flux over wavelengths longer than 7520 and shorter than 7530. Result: 0.2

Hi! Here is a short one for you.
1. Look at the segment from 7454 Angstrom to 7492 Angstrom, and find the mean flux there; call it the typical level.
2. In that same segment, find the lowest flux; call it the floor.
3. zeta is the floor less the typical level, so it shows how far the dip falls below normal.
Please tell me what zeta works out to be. -0.14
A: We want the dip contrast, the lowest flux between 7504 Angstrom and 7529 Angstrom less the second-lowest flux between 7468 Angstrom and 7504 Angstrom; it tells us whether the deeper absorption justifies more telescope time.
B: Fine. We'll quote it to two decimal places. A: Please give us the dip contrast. 0.24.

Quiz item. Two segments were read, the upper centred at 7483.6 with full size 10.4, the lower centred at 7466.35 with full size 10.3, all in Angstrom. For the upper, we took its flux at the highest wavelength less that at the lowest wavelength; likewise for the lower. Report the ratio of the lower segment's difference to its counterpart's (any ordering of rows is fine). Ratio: -1.8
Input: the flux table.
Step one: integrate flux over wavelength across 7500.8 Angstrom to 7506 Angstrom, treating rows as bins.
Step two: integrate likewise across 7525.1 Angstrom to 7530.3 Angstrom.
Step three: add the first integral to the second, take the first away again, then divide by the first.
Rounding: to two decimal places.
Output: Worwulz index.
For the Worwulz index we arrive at 0.99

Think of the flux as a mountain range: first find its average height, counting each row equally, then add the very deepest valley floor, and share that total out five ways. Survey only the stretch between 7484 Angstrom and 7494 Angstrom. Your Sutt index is 3.64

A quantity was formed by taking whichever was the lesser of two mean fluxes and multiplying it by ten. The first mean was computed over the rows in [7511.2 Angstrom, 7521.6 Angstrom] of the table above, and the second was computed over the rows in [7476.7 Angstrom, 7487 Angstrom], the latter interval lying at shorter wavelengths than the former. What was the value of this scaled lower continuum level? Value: 91.8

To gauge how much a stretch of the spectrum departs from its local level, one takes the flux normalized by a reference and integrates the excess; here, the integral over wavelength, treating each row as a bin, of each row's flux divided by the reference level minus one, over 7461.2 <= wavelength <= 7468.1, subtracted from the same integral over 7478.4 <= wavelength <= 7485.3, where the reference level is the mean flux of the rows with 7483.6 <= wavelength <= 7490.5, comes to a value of 0.08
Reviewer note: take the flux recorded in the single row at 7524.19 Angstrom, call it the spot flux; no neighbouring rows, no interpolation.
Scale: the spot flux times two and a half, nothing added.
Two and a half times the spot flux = 22.9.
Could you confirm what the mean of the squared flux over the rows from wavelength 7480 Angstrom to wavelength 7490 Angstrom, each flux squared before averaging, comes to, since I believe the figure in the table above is 83.4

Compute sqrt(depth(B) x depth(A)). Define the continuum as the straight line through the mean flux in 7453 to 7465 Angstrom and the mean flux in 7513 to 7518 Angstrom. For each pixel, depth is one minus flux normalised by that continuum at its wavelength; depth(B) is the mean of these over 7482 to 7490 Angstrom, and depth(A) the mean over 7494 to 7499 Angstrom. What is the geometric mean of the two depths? 0.015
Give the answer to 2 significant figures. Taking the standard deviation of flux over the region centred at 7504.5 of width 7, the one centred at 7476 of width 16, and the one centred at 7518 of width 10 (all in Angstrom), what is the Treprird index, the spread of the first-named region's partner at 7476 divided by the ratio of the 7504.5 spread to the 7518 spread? 0.028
